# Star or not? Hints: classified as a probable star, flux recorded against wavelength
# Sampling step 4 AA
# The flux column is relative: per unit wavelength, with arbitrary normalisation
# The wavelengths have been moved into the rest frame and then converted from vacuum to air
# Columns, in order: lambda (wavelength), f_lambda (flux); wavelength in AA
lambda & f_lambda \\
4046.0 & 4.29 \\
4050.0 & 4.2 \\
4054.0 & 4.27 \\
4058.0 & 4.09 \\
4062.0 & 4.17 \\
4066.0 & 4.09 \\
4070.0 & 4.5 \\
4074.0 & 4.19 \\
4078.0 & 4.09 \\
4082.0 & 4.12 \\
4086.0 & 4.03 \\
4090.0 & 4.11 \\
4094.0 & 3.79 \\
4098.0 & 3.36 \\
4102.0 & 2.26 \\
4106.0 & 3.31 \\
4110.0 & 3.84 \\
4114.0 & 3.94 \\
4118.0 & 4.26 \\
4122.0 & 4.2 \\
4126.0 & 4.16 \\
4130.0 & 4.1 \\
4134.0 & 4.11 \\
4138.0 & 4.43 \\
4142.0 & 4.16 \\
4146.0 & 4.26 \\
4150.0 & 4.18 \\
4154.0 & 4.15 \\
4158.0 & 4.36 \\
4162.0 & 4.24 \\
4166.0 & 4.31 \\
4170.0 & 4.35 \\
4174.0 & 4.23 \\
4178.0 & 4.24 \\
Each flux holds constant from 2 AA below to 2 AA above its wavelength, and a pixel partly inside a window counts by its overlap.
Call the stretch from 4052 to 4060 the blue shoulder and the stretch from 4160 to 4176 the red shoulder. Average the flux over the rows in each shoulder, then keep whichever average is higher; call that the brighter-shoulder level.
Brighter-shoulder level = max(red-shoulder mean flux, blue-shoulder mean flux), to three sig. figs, 4.28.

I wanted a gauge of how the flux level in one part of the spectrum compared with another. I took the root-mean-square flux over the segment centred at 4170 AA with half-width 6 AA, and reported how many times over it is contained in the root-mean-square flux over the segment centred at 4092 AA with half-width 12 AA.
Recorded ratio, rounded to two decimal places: 0.85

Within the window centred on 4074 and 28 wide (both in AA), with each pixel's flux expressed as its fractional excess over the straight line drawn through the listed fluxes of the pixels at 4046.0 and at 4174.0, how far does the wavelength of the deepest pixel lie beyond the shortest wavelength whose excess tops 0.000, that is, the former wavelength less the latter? 16 AA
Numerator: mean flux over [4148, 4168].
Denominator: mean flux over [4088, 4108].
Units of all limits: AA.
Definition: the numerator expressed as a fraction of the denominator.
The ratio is 1.262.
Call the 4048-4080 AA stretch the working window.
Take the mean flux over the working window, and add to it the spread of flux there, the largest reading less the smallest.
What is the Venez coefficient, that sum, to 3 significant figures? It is 4.61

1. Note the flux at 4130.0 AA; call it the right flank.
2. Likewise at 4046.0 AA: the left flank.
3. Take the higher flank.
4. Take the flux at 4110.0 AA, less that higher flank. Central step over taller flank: -0.45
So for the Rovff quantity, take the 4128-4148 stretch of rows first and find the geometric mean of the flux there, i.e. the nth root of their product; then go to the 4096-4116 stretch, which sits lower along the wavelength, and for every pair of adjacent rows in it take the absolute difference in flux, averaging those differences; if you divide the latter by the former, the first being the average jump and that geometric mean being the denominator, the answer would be 0.165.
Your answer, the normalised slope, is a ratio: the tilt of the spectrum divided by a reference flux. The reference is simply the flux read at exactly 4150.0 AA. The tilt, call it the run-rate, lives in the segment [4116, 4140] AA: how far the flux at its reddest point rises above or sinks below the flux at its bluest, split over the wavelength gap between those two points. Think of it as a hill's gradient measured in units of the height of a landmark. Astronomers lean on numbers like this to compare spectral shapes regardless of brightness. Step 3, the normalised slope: 0.0020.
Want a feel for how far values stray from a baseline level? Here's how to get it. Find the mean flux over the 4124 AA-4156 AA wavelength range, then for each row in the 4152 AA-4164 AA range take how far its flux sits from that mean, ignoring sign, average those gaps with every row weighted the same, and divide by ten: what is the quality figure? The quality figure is 0.0085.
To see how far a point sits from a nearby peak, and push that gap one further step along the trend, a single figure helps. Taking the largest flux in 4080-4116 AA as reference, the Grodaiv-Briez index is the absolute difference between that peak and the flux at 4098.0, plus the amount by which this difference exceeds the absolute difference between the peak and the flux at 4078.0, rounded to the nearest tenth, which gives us 1.5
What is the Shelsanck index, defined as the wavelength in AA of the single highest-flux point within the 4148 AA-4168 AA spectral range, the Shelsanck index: 4158.0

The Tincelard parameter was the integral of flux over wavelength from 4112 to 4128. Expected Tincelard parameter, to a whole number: 66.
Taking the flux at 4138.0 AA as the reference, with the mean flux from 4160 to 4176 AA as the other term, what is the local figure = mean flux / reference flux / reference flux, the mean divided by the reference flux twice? 0.22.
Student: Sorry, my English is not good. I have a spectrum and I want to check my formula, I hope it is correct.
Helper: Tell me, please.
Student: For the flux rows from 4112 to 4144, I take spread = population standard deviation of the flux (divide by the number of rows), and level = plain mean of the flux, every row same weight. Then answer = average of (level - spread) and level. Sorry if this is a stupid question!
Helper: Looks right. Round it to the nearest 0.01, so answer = 4.10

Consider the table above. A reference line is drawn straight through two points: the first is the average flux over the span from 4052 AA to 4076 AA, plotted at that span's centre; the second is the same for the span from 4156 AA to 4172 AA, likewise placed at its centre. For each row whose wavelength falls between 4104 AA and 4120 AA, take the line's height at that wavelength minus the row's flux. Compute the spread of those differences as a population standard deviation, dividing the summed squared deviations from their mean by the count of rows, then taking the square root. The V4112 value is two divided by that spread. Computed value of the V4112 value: 6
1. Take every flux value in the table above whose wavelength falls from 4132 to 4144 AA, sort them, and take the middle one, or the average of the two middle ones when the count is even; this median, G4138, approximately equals 4.16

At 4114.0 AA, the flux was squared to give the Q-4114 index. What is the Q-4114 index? 15.5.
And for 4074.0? 17.6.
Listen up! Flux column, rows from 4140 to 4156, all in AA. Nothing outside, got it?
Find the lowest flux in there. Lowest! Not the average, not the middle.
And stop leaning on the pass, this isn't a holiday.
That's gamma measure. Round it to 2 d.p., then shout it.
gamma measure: 4.15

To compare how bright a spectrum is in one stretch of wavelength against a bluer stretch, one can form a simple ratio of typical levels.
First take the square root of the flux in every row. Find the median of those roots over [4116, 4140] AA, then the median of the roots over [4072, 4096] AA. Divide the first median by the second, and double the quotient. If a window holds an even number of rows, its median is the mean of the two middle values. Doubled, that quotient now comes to 2.02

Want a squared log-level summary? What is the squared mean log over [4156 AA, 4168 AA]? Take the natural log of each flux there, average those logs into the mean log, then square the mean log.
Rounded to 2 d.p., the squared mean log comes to 2.13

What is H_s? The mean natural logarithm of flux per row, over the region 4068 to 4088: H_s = 1.43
